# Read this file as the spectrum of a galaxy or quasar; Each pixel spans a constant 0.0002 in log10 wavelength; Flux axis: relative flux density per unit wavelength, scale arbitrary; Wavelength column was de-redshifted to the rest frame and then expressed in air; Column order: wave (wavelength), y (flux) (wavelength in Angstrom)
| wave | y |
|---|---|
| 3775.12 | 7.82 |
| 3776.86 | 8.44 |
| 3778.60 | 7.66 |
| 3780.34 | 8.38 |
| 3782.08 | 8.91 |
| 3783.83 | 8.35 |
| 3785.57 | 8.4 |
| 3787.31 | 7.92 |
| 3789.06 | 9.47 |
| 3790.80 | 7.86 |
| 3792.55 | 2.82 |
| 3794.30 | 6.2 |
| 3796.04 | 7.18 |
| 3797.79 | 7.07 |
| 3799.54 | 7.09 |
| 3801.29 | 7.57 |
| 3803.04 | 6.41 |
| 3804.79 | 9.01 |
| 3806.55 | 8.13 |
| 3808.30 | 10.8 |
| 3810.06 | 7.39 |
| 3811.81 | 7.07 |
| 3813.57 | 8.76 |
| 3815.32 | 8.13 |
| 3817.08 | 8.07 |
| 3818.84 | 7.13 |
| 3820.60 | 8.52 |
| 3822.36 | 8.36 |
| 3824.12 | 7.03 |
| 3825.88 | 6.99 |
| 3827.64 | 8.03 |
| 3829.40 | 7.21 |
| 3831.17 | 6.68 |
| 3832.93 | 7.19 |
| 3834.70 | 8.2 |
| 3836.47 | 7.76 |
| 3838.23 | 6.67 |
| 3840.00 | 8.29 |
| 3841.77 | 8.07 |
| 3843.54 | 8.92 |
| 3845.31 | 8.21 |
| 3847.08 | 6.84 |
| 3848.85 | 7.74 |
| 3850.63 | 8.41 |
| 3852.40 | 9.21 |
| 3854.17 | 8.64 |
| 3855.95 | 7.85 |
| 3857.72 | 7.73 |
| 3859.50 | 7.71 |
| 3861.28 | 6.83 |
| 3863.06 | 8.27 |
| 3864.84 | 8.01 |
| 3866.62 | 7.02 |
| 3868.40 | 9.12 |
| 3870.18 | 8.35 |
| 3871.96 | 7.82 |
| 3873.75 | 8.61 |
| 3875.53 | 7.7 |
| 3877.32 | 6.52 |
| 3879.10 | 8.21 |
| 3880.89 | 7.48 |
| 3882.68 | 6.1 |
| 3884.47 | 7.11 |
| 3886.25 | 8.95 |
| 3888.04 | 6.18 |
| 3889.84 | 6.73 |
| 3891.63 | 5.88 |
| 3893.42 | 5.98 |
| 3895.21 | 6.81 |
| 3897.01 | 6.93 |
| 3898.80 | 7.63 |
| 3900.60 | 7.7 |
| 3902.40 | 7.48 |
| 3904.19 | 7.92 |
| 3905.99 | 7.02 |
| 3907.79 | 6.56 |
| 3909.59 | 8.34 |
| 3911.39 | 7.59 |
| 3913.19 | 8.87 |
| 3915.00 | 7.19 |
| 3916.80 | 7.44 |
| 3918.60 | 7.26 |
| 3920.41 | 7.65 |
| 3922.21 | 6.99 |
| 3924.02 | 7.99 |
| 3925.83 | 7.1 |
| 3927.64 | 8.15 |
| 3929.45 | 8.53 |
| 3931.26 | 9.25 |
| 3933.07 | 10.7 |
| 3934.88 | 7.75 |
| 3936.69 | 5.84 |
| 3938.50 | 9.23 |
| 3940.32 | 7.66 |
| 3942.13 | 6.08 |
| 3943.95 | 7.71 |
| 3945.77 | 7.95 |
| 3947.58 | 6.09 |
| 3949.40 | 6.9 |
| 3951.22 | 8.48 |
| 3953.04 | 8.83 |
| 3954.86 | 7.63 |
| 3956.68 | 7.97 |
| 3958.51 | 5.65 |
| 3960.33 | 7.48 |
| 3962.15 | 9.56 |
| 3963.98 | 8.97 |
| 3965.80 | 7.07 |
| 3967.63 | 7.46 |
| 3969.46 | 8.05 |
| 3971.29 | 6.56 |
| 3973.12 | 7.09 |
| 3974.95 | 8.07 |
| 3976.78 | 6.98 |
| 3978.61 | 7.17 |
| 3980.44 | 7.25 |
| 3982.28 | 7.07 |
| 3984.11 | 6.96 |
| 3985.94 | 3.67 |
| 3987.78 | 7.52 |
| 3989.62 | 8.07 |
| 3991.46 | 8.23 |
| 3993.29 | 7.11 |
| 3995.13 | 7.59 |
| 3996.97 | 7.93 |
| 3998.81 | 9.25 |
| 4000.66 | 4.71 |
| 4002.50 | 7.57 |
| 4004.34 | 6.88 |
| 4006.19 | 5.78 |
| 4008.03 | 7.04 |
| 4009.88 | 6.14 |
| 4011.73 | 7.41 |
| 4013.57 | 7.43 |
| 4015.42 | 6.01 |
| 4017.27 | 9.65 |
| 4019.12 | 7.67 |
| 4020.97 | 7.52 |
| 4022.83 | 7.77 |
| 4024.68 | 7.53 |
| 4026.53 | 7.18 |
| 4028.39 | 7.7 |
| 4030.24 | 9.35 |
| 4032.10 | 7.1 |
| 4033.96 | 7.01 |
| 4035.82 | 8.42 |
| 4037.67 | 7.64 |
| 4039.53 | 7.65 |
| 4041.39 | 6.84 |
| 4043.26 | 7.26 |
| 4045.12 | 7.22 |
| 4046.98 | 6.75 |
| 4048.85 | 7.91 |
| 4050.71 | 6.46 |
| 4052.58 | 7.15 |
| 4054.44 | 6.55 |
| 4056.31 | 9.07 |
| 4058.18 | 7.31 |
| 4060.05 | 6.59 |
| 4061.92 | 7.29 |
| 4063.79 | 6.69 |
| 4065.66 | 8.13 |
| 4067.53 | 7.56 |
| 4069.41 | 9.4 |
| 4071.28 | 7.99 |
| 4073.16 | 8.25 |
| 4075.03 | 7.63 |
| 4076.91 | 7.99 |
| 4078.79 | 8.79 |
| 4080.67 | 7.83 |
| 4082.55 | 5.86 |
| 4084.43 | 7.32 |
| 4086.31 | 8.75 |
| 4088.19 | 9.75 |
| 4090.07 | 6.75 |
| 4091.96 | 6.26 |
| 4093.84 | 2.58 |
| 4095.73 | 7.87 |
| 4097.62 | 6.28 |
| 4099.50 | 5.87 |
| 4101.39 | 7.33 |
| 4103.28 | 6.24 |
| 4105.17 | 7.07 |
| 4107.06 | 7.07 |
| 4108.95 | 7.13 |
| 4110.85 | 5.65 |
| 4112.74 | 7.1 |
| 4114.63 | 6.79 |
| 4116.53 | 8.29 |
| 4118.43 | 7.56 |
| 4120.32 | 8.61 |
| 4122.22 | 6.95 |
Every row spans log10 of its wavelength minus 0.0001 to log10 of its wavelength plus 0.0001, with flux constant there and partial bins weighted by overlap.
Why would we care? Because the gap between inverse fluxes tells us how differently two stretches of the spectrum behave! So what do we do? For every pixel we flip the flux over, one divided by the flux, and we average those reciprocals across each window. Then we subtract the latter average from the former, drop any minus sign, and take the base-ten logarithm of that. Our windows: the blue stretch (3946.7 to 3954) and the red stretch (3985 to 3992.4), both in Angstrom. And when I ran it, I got -1.56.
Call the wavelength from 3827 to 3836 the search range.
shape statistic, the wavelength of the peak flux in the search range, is 3834.70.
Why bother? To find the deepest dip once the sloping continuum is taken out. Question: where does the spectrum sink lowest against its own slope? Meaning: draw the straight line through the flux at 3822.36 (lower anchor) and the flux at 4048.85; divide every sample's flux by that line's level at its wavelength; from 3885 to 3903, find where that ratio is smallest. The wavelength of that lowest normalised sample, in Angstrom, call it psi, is 3891.63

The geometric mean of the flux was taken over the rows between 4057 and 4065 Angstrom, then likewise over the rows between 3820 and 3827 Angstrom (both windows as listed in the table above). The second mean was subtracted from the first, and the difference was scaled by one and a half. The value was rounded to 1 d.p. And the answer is -1.1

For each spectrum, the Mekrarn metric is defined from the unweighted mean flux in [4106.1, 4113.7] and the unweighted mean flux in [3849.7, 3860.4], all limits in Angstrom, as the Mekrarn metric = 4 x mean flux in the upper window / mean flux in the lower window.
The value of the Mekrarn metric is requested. 3.3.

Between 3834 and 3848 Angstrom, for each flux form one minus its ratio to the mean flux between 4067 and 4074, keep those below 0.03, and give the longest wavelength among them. 3845.31 Angstrom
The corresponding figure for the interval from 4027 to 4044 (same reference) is 4035.82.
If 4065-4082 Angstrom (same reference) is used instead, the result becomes 4078.79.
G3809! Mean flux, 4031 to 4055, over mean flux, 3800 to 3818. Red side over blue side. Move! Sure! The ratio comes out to 0.89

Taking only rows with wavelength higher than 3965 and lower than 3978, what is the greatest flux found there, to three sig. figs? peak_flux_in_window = 8.07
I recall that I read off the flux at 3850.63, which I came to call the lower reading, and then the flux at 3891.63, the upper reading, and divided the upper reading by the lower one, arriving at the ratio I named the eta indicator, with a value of 0.70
